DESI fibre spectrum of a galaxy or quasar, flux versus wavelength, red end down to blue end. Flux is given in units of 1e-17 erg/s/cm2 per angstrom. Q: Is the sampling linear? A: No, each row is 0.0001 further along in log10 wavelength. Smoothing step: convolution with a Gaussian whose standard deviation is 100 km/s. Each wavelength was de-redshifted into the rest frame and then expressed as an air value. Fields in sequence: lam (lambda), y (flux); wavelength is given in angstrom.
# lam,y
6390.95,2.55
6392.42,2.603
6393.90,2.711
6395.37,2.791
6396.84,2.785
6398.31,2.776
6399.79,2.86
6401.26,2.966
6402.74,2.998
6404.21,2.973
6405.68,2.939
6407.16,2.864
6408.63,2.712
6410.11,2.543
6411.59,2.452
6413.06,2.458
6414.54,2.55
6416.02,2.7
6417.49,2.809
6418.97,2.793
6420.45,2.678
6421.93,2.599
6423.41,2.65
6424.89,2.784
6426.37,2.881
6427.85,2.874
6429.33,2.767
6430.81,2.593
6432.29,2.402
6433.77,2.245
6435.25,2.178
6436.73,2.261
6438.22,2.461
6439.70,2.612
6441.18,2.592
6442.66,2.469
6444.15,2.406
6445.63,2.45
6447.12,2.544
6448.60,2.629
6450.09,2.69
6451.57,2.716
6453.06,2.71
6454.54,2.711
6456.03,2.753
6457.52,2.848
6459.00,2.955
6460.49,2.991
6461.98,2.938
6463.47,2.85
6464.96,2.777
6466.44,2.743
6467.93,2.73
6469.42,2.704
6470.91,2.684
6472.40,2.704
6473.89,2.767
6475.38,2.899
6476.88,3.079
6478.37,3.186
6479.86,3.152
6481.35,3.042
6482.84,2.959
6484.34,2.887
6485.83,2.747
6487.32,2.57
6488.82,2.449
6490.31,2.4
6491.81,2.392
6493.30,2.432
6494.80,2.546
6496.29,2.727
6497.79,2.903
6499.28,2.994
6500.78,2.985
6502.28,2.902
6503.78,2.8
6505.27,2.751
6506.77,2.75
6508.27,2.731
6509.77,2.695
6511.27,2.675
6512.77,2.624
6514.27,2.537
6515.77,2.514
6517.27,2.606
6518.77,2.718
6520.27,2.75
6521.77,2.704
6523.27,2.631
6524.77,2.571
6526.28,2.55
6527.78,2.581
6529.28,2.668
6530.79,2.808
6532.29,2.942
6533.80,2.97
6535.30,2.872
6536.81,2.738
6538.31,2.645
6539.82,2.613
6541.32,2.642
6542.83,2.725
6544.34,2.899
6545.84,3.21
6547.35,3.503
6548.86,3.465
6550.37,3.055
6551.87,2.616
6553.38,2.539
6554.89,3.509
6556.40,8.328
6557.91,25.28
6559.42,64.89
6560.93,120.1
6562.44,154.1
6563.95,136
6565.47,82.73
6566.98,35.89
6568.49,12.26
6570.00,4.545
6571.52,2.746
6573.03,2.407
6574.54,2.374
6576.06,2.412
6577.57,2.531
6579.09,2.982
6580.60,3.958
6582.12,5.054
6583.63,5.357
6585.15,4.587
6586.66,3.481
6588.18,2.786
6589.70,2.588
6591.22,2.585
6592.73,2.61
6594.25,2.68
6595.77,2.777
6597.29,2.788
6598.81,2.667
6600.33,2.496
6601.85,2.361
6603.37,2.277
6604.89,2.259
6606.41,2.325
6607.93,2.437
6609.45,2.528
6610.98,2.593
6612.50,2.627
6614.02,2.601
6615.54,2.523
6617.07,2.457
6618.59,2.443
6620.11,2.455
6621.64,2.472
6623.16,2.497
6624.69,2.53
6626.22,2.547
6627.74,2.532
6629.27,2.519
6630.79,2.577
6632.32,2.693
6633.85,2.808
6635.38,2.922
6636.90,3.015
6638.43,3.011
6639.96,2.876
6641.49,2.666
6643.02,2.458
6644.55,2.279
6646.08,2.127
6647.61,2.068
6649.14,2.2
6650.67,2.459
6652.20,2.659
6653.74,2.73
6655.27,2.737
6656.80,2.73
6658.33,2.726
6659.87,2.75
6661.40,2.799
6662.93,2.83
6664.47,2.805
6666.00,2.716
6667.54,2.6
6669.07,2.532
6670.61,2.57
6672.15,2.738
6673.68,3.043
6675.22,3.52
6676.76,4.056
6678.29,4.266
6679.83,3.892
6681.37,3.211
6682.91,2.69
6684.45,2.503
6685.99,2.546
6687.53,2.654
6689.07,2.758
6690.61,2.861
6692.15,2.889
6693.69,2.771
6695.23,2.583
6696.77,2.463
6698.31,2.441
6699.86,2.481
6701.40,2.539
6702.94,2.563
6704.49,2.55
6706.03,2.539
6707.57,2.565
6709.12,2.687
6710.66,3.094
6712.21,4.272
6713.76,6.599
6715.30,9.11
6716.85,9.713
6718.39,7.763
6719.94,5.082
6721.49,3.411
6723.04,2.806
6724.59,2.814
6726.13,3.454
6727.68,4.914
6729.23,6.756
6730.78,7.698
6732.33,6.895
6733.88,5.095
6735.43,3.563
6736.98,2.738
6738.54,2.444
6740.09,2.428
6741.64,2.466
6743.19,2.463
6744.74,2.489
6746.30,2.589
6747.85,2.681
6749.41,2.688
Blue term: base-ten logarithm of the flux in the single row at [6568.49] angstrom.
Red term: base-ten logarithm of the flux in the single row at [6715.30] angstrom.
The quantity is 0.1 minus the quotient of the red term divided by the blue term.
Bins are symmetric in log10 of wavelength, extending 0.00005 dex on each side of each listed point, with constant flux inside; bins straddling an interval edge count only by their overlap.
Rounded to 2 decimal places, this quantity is -0.78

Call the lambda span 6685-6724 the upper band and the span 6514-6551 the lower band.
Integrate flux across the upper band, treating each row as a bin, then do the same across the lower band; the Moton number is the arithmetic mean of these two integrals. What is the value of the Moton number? 125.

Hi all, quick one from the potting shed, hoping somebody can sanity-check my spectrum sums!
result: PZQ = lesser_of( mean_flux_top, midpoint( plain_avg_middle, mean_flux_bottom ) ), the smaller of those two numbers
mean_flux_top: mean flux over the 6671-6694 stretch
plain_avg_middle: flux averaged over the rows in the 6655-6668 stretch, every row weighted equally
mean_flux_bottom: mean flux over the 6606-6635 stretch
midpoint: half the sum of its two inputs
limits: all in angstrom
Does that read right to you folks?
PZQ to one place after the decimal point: 2.6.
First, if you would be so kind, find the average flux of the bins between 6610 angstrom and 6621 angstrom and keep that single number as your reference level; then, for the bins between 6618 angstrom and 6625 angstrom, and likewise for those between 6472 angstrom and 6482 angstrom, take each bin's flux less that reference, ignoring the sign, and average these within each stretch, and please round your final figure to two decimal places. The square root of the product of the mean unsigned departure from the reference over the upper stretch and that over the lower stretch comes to 0.15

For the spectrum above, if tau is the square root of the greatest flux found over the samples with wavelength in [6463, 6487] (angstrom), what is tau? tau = 1.78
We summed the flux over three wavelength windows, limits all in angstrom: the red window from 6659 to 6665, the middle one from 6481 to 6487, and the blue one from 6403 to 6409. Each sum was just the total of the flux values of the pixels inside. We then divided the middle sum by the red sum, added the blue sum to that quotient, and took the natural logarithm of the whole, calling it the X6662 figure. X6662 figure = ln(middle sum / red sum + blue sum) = 2.53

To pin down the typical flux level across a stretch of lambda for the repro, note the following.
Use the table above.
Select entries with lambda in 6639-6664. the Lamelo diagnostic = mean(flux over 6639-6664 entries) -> 2.57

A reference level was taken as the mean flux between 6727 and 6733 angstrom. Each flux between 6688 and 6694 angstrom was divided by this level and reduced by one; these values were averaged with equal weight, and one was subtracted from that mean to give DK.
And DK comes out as -1.57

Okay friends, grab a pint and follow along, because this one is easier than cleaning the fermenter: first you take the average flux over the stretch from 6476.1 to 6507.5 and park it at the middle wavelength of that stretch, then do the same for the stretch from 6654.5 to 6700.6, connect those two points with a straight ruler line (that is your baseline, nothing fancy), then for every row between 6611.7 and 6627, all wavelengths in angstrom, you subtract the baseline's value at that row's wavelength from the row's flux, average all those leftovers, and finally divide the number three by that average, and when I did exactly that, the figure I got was -9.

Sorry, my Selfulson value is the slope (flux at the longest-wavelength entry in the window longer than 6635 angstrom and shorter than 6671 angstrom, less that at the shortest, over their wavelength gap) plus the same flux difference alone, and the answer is -0.36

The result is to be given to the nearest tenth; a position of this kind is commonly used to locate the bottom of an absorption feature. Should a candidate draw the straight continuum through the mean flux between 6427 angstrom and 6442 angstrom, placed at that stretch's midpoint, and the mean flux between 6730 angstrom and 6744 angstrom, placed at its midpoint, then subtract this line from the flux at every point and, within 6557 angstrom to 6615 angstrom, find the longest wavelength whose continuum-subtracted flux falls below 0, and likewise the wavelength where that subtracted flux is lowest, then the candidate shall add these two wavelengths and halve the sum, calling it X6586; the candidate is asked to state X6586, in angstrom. 6609.5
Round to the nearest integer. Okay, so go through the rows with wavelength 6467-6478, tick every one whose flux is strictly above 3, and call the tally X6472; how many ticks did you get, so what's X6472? 1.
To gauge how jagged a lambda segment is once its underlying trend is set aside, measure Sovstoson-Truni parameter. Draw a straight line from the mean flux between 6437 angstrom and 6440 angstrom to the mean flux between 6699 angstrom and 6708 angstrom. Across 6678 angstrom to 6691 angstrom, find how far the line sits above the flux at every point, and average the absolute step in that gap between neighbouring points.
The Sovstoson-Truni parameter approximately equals 0.27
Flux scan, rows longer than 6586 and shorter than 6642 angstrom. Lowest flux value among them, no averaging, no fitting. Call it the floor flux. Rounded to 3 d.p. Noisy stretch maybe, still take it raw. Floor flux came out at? 2.259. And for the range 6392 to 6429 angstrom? 2.452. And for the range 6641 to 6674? 2.068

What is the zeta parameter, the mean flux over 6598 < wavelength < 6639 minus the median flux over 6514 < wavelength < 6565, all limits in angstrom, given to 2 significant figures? -0.18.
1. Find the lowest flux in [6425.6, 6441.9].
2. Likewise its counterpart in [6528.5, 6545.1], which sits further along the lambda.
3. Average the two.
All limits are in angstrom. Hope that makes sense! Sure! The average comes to 2.40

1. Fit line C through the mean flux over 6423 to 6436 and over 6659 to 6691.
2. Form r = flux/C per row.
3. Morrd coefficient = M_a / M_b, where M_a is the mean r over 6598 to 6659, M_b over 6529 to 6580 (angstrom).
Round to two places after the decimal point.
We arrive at 0.12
